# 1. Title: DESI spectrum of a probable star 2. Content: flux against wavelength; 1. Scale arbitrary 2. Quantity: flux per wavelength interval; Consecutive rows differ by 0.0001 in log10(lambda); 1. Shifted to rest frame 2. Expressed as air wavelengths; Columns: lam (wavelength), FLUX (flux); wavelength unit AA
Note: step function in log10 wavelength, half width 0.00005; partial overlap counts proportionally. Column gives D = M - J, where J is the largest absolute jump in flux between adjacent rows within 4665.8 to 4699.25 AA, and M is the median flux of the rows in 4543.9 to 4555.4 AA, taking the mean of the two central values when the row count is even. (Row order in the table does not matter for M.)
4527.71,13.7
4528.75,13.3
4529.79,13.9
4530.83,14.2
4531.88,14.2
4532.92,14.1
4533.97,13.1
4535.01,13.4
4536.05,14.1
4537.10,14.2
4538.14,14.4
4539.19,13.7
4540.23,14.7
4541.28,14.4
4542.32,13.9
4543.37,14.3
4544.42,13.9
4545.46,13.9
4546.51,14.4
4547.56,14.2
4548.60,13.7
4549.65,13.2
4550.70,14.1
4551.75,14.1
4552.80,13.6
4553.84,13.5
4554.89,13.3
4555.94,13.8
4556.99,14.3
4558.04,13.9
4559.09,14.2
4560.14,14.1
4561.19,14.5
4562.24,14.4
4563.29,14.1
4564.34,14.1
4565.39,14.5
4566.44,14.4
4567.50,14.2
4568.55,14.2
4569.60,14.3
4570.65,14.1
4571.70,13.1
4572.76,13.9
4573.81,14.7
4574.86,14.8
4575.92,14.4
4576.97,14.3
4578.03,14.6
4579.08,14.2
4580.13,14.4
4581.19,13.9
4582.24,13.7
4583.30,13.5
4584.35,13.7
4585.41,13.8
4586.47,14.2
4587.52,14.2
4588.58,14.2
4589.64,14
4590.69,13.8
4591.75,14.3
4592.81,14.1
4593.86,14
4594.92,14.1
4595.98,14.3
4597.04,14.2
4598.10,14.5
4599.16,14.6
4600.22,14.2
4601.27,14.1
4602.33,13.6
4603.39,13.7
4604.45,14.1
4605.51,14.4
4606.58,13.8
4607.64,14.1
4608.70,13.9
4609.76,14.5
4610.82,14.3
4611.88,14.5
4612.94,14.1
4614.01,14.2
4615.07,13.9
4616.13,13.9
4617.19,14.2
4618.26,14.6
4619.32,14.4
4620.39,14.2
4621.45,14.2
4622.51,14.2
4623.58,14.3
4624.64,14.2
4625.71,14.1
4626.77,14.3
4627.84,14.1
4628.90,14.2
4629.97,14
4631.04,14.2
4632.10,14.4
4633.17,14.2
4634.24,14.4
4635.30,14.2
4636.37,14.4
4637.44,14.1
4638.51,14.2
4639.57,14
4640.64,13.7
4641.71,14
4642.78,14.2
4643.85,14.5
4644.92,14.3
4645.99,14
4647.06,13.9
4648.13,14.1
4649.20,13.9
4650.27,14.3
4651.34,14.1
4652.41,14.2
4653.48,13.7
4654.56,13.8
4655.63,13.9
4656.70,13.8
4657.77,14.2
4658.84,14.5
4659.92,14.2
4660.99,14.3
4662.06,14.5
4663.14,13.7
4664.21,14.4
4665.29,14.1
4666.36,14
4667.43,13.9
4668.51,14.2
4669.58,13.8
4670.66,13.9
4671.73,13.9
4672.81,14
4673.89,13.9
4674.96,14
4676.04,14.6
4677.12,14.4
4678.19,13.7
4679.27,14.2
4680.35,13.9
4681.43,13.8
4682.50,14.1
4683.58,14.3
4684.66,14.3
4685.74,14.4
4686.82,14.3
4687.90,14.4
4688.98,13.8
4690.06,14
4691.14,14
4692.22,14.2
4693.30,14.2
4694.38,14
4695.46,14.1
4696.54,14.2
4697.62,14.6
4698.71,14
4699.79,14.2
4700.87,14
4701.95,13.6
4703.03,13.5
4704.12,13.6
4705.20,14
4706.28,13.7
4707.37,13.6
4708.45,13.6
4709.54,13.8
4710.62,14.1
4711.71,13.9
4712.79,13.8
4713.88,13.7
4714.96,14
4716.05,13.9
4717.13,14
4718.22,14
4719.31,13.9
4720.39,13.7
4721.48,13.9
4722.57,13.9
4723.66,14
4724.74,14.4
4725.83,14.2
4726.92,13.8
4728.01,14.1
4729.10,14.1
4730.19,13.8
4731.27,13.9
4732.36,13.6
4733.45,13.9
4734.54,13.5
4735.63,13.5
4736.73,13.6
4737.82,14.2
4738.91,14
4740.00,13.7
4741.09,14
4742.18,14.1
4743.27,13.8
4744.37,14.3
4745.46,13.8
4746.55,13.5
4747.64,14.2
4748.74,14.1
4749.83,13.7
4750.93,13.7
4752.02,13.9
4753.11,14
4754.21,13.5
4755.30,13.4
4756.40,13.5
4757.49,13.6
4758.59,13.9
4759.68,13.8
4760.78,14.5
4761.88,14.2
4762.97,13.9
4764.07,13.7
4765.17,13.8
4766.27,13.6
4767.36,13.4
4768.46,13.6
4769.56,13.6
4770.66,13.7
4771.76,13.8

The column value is 13.2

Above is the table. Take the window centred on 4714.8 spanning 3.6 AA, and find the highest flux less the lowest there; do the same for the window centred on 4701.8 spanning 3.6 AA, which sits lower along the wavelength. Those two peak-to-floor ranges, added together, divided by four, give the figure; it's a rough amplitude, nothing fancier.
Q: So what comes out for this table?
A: 0.20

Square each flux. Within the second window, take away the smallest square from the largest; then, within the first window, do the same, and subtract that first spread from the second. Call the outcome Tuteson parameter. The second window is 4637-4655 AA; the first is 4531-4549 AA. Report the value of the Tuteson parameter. -22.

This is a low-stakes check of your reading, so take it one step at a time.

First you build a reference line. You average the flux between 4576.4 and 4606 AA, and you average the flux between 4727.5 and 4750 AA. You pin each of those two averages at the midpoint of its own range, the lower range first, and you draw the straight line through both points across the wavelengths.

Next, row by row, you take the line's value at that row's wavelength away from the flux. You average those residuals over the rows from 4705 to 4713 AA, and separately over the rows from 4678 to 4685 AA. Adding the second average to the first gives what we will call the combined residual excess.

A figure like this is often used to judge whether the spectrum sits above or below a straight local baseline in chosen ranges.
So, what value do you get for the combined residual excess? -0.03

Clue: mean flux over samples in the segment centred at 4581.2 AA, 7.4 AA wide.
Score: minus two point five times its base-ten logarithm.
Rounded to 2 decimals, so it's -2.87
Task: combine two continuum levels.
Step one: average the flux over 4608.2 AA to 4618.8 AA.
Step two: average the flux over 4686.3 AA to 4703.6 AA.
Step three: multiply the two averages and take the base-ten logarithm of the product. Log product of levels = 2.30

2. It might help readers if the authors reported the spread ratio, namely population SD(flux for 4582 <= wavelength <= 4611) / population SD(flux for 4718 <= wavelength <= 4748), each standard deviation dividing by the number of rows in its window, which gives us 1.2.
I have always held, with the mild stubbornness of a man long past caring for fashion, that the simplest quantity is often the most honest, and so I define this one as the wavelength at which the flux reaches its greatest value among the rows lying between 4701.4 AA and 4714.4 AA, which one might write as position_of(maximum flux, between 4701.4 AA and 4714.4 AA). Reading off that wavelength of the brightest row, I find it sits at 4710.62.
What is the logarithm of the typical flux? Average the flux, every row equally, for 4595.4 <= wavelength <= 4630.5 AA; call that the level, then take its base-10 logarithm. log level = 1.152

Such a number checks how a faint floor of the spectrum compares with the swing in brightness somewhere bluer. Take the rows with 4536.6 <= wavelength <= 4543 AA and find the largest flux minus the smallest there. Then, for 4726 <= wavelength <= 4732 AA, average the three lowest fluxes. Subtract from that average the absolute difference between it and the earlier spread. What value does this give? 1.0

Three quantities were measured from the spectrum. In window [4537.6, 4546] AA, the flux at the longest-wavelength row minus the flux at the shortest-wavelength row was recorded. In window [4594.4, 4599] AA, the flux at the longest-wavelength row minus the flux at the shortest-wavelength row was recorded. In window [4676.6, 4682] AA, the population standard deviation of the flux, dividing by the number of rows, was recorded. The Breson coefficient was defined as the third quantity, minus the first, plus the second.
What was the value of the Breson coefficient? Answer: 1.16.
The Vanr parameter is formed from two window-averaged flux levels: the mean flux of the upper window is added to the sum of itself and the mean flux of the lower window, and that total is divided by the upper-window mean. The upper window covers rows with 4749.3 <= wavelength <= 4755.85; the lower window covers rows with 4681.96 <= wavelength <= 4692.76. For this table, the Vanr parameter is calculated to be 3.04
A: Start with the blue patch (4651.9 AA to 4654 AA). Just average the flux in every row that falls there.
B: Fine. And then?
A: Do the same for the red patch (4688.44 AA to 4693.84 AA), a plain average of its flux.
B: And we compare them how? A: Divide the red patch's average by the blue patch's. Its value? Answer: 1.006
